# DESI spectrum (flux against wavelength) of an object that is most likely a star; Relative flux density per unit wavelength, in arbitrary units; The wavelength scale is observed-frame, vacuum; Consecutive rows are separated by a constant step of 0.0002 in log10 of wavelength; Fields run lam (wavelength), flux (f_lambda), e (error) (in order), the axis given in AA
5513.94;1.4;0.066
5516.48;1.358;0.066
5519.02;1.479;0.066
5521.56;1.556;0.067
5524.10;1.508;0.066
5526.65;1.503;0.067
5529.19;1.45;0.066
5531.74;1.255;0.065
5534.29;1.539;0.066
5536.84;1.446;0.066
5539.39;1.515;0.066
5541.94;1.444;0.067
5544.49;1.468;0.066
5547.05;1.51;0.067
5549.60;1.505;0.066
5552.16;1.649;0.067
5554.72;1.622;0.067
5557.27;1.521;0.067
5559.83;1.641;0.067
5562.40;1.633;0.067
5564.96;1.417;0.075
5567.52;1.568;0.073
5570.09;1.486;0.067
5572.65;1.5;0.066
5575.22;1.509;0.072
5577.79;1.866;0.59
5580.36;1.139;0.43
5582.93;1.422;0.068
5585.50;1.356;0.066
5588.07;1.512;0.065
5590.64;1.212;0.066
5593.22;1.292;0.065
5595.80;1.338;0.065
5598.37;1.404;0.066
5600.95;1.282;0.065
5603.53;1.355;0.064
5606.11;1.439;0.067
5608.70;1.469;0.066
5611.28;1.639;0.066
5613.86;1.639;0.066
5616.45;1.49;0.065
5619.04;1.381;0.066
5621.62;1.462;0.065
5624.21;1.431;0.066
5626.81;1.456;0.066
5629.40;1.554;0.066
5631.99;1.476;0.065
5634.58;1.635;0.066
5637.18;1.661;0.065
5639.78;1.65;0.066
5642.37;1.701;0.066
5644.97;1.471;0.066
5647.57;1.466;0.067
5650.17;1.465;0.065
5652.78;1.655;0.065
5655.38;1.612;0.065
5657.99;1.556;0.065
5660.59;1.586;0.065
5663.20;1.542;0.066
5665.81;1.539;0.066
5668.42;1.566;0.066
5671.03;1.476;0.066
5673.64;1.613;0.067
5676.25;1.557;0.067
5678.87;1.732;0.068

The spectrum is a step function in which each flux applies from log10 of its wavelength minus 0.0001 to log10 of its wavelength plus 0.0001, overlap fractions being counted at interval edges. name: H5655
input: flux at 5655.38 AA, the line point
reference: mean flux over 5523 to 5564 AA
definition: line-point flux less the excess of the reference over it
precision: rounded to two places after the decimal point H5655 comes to 1.71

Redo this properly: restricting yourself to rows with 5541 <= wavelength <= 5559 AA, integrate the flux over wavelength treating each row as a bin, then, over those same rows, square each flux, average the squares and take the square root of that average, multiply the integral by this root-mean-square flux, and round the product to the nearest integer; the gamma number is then 42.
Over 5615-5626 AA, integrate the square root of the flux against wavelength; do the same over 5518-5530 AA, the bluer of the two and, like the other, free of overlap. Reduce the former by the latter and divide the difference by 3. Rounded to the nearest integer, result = -1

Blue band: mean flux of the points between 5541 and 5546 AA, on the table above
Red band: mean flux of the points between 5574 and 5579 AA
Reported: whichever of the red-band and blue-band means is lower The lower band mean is 1.46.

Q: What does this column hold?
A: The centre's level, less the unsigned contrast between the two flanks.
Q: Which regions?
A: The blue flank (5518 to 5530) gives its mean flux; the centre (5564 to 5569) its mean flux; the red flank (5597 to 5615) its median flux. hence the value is 1.43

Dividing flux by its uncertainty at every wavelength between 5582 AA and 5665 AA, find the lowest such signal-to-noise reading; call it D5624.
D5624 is 18.4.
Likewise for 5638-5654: 21.9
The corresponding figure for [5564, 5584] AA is 2.6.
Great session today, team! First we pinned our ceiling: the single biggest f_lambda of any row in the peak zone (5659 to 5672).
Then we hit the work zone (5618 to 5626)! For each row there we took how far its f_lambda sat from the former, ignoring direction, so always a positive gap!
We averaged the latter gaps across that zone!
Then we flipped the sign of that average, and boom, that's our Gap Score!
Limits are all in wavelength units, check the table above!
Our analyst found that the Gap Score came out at -0.16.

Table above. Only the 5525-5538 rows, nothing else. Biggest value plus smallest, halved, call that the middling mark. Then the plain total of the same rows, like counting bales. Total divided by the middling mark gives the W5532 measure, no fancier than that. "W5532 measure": 5.1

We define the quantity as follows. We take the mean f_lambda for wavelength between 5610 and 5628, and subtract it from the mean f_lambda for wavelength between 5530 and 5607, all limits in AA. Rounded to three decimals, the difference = -0.038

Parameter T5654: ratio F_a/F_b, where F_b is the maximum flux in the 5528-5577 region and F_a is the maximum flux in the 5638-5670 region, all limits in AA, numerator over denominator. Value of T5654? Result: 1.03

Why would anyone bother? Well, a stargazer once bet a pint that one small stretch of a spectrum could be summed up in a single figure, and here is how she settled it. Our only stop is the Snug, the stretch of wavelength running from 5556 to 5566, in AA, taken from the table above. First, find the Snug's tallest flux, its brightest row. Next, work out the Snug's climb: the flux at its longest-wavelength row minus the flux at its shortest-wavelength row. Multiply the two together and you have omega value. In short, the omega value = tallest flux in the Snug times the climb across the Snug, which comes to -0.17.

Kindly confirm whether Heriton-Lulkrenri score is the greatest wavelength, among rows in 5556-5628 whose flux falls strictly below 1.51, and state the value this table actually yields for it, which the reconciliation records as 5626.81 AA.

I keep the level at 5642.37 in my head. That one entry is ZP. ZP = 1.701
